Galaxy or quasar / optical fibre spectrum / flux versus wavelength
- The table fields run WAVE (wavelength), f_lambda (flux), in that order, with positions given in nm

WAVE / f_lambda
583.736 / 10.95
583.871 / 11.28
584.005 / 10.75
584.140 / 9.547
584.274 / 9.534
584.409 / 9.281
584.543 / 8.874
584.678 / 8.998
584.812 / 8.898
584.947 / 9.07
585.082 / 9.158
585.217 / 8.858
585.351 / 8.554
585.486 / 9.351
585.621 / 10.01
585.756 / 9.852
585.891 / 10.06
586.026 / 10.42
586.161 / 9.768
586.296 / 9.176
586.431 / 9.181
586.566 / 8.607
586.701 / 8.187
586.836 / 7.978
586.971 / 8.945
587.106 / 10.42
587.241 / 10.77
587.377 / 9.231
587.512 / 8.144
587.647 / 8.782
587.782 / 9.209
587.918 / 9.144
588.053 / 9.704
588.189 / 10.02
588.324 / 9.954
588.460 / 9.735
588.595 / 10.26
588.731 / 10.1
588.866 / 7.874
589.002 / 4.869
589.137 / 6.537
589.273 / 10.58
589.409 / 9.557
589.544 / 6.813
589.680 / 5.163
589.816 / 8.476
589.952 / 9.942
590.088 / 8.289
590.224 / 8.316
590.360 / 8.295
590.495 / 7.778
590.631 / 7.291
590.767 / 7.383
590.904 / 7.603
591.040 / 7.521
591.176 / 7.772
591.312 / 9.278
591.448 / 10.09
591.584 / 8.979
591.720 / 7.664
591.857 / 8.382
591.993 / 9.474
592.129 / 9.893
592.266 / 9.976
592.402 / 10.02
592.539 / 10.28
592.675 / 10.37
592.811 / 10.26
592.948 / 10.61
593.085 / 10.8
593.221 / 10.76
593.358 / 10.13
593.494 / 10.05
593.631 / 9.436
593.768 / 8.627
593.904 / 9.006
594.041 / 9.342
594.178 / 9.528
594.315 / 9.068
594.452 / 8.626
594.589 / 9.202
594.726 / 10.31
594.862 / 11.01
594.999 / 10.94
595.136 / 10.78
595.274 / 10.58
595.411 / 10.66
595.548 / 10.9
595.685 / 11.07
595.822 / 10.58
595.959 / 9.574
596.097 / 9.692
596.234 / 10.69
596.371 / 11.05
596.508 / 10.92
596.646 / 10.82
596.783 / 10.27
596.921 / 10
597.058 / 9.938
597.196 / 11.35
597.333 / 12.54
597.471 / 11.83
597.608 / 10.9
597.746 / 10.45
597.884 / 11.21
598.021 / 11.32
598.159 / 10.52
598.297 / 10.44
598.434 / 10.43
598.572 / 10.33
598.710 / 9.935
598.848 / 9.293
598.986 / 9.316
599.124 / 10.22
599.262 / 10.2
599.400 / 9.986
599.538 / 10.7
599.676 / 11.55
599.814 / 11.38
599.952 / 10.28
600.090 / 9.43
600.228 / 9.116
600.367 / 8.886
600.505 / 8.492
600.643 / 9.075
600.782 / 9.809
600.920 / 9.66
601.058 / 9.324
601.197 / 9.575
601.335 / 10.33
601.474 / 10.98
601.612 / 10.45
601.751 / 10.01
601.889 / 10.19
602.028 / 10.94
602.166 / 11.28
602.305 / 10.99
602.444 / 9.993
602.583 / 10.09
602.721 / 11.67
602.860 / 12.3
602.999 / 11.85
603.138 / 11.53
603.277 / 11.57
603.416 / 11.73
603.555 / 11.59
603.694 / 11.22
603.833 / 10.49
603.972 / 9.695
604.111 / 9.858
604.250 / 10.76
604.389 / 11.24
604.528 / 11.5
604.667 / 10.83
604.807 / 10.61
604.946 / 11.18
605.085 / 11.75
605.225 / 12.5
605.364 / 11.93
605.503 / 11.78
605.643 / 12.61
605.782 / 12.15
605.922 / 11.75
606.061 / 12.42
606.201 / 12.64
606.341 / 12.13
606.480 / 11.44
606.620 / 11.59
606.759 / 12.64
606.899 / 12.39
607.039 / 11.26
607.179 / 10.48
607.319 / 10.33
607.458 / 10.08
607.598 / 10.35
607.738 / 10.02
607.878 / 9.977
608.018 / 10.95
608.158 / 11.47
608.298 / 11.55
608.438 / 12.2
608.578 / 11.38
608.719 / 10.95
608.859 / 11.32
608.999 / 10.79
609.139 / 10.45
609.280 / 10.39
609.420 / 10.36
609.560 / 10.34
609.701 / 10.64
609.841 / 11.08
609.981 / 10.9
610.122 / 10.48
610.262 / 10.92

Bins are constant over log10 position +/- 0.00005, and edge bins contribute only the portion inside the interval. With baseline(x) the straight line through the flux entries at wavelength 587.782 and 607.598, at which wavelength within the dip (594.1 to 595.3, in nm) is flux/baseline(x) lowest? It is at 594.452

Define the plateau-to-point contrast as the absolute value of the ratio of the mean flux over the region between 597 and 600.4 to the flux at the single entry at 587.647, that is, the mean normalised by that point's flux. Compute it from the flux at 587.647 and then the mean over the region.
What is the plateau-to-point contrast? 1.19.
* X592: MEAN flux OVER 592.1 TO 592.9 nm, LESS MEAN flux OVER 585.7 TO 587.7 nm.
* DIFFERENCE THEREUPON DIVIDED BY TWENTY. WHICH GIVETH 0.04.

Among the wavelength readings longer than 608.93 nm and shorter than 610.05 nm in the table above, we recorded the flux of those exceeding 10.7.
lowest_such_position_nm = 608.999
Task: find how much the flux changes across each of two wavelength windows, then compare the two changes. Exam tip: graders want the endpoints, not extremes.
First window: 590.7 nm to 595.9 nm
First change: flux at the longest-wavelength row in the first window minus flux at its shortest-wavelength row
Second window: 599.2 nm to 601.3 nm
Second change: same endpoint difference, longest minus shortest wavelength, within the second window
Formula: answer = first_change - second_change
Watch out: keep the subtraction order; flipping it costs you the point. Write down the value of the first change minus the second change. 4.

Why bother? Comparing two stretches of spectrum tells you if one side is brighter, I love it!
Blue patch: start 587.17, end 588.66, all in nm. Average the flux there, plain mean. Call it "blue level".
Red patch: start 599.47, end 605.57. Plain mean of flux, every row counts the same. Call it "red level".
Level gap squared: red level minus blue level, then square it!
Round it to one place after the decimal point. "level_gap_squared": 1.3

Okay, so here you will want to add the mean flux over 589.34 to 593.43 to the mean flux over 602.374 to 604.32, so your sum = 19.9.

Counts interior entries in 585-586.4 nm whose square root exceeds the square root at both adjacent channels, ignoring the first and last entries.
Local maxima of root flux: 2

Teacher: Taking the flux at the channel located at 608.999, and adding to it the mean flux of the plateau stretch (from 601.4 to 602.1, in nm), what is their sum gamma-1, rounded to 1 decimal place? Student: 21.3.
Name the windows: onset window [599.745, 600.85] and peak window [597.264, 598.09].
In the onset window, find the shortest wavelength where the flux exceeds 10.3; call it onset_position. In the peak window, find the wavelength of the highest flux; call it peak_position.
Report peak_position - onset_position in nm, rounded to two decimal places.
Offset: -2.48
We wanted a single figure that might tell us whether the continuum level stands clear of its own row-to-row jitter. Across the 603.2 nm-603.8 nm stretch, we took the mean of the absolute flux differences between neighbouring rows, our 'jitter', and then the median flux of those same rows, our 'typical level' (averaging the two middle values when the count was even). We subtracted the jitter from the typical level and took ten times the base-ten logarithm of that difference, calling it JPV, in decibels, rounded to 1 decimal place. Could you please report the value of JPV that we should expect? 10.6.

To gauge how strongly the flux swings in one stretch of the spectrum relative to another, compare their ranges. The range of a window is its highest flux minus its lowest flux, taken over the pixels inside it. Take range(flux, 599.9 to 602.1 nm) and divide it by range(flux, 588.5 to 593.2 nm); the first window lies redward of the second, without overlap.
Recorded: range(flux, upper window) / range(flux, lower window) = 0.42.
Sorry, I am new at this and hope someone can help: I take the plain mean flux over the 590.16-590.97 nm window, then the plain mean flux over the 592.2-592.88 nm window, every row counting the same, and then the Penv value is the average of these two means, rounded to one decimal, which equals 9.0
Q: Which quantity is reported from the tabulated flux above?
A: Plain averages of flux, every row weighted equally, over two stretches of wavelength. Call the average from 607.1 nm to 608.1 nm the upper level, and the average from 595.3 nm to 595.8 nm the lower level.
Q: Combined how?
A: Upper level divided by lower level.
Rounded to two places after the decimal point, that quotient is 0.95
